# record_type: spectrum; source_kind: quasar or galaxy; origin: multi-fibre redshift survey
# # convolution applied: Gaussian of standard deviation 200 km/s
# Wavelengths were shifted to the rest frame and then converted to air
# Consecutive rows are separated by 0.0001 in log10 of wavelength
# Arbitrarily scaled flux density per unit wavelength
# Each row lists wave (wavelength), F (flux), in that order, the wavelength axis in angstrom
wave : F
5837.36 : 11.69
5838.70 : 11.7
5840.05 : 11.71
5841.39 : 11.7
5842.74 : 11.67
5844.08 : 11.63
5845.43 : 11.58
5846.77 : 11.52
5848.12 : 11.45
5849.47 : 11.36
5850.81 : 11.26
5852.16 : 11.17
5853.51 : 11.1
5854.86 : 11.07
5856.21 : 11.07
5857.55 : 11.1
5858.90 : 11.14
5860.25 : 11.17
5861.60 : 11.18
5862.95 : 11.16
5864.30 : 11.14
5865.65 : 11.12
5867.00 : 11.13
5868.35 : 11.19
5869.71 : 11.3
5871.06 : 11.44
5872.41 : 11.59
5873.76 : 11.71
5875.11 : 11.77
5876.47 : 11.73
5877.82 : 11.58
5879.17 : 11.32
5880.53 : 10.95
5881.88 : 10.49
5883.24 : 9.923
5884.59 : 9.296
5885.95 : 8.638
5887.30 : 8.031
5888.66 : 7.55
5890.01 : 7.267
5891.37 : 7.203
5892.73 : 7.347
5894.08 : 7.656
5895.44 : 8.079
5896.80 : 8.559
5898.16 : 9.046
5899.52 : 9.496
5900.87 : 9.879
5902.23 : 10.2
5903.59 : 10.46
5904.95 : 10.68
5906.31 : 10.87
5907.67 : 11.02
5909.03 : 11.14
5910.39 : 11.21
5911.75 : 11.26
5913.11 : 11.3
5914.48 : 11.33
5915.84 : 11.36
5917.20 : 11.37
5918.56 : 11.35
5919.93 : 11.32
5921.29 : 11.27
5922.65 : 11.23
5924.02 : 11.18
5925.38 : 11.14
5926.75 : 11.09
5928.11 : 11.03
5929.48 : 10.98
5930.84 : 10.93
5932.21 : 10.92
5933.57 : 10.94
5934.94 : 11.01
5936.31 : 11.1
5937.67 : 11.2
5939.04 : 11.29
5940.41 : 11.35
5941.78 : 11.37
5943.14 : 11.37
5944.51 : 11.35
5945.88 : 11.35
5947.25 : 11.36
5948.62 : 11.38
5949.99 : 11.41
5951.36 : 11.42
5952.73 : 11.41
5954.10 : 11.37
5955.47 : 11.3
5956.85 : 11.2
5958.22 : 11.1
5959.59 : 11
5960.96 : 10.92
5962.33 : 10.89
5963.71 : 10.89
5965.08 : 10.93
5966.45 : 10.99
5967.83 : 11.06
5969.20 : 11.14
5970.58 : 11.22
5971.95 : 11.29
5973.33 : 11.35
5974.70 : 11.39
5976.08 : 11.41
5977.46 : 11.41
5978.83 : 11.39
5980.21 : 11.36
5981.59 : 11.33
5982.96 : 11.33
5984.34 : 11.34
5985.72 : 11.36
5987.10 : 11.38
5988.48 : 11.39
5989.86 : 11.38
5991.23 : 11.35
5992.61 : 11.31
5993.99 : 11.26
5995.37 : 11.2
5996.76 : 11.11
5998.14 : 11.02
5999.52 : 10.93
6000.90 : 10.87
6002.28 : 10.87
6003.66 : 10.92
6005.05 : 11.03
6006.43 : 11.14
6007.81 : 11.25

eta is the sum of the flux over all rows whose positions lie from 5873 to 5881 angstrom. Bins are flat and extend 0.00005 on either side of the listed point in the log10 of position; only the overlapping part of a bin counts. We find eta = 69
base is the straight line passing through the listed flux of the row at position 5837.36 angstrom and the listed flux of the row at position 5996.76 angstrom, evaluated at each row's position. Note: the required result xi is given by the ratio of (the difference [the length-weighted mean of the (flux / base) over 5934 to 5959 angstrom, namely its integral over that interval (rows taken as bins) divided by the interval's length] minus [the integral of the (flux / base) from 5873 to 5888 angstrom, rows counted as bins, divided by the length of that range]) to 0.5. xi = 0.18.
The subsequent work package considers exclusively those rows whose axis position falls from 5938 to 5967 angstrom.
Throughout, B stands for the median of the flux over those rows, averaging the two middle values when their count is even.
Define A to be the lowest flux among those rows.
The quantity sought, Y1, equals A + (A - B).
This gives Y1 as 10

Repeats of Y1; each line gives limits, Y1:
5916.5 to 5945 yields 11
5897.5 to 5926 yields 7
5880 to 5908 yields 5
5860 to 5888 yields 5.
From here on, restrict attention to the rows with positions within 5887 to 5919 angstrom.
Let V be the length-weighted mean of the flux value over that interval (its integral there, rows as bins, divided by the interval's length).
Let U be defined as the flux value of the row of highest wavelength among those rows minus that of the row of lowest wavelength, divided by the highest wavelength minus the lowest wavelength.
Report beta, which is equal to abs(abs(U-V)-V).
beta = 0.106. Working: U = 0.106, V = 9.7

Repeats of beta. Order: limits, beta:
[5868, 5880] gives 0.012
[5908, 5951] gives 0.007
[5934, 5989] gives 0.007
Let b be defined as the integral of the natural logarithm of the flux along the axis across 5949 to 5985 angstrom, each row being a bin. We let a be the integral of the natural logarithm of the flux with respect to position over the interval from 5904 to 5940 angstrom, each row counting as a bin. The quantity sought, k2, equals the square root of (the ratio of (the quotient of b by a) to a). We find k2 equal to 0.108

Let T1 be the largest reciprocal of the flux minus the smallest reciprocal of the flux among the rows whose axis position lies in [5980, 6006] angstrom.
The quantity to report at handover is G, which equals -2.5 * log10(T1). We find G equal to 5.9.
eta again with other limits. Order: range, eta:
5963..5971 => 66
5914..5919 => 45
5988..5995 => 57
